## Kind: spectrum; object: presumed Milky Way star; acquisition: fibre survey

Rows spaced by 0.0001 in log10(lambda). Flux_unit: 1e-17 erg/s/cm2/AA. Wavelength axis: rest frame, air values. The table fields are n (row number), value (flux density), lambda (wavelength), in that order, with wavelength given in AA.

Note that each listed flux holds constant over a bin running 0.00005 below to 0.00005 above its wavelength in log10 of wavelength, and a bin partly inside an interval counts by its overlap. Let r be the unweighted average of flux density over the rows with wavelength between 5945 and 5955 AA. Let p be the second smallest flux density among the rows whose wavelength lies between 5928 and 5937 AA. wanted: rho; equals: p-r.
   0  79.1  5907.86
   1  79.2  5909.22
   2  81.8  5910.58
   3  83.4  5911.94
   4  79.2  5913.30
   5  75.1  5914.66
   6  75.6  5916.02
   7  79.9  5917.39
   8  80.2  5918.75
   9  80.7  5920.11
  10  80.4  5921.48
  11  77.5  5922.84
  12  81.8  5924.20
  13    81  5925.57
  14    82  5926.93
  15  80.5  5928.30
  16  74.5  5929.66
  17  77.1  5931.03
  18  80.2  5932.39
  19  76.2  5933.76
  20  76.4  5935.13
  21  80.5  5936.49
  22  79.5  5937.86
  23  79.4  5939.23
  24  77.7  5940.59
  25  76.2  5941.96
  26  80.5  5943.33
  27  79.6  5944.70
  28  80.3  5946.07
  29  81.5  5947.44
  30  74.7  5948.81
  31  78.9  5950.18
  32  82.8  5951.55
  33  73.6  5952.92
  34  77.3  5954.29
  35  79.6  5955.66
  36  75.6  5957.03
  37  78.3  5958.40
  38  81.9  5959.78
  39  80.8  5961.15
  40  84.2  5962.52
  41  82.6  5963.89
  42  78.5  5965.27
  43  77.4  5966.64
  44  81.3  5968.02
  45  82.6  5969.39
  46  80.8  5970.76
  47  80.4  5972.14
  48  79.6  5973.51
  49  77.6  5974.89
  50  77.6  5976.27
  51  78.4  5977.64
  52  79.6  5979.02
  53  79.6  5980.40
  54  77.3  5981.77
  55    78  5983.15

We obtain -2.2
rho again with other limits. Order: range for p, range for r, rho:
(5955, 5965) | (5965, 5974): -1.8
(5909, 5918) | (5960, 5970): -5.5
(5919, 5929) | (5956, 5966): 0.1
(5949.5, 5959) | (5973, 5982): -2.9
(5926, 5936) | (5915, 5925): -3.2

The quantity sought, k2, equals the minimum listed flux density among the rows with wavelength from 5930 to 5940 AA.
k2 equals 76.2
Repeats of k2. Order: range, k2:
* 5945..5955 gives 73.6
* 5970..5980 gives 77.6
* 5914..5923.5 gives 75.1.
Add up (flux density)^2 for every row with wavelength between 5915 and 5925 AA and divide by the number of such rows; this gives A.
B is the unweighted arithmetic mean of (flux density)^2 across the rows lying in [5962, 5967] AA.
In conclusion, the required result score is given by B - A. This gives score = 201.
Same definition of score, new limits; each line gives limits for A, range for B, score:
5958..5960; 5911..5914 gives 195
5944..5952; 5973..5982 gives -180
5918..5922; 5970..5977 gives -195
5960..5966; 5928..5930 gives -636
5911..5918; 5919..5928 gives 300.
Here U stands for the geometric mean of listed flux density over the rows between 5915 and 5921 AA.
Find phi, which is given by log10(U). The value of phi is 1.90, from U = 79.1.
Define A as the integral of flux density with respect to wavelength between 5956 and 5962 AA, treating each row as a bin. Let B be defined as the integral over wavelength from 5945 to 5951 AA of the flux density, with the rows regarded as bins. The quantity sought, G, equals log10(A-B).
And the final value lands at 0.3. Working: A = 476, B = 474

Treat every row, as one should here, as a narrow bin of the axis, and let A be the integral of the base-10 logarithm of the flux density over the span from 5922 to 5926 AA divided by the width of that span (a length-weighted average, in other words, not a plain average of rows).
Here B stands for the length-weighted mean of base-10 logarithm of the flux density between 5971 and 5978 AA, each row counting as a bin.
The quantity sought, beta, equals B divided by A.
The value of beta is 1.00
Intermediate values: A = 1.90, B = 1.90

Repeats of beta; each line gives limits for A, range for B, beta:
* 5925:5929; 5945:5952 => 0.99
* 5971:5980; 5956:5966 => 1.00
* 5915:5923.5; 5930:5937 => 1.00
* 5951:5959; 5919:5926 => 1.01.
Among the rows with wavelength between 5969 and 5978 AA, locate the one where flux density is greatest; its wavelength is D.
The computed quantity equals 5969.39 AA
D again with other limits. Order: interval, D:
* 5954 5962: 5959.78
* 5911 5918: 5911.94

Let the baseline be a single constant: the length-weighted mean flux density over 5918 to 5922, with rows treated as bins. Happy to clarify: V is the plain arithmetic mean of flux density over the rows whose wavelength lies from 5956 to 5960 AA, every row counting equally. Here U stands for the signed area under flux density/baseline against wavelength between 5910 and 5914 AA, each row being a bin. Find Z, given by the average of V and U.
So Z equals 41.3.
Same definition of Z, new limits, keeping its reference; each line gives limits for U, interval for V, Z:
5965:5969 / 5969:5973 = 42.6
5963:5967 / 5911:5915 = 41.6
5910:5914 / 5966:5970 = 42.2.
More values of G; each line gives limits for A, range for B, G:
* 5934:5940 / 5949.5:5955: 1.6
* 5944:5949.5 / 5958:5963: 1.4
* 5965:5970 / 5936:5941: 0.6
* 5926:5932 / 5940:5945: 1.9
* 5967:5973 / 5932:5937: 2.0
